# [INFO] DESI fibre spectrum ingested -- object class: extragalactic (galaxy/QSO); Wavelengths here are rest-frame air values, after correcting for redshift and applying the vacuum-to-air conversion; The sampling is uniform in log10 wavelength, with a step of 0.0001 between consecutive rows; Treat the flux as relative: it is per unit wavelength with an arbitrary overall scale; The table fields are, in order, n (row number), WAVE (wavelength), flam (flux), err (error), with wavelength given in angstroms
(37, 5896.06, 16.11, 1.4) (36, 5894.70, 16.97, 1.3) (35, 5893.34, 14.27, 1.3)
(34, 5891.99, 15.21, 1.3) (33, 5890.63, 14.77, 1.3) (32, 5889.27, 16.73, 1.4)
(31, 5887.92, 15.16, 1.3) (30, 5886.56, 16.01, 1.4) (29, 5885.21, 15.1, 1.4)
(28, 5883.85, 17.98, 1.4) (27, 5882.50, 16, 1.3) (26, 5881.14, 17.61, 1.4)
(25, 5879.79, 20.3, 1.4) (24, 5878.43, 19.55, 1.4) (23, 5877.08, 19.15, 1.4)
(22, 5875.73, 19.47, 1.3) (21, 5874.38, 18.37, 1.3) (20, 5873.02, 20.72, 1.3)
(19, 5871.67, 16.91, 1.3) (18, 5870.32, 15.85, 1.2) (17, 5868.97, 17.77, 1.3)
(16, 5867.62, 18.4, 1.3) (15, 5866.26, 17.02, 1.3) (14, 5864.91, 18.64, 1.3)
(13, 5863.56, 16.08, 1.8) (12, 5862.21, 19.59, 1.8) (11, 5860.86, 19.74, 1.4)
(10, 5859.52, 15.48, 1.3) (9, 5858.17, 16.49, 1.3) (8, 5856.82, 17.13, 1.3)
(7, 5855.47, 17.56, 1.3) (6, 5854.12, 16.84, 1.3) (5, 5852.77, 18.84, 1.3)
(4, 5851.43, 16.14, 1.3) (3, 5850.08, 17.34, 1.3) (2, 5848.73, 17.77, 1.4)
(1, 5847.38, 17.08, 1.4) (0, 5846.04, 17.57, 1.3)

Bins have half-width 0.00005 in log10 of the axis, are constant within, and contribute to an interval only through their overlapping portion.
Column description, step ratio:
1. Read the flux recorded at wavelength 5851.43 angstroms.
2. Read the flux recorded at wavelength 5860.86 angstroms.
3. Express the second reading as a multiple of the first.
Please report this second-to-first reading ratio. 1.22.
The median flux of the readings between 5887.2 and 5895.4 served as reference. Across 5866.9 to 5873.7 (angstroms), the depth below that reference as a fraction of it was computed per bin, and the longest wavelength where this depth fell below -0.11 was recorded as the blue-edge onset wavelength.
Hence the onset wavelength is 5873.02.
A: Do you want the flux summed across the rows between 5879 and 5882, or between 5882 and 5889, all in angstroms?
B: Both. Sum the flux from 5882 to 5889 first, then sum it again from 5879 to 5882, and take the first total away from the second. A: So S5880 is -42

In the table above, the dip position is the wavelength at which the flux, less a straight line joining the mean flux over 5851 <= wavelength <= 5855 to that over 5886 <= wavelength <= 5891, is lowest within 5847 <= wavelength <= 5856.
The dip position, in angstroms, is 5851.43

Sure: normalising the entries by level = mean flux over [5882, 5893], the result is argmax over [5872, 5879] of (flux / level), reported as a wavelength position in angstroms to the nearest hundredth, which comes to 5873.02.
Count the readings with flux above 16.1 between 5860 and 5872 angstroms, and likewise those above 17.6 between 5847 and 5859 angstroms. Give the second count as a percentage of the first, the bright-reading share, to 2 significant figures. 29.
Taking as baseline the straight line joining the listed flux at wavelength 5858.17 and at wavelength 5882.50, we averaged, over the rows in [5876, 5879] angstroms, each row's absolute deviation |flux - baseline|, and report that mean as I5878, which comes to 3.3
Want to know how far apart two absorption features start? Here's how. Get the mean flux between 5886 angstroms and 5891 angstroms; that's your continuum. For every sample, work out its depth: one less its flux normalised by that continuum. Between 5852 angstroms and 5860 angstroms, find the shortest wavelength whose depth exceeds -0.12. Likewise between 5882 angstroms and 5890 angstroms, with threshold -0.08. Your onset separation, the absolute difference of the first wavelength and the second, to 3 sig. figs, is 28.4 angstroms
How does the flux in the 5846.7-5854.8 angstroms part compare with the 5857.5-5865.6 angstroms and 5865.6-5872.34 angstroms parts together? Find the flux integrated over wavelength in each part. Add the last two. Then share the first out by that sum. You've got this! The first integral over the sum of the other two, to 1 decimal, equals 0.5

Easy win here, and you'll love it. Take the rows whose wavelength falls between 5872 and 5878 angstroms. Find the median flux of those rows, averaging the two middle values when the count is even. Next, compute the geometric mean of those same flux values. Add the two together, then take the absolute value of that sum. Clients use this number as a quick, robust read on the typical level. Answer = 39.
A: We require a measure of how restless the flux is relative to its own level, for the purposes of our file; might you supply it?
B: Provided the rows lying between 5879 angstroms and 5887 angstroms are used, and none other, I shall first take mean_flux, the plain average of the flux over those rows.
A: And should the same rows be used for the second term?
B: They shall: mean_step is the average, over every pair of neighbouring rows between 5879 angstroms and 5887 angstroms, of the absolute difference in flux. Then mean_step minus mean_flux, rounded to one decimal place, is -15.2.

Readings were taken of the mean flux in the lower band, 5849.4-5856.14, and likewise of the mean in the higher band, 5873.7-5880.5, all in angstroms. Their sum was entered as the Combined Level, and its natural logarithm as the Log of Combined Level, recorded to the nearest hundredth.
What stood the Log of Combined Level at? 3.60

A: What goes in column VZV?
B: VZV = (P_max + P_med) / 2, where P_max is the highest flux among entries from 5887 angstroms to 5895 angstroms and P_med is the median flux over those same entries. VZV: 16.1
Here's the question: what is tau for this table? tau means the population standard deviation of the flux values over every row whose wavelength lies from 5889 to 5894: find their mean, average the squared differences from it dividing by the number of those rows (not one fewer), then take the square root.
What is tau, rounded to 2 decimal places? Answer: 0.92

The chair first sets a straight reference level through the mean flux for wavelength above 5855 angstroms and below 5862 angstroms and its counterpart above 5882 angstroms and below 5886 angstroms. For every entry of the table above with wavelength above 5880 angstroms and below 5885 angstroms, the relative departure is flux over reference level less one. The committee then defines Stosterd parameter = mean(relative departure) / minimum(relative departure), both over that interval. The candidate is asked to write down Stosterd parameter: -1.9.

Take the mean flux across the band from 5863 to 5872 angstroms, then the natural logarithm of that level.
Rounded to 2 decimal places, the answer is 2.85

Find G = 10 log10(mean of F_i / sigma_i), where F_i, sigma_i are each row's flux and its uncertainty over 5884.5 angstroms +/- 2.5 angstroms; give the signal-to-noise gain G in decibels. 10.7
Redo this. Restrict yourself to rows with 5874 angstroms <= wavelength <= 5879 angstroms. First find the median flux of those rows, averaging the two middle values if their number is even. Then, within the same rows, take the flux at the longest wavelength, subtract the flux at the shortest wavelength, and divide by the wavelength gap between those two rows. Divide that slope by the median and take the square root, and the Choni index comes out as 0.123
